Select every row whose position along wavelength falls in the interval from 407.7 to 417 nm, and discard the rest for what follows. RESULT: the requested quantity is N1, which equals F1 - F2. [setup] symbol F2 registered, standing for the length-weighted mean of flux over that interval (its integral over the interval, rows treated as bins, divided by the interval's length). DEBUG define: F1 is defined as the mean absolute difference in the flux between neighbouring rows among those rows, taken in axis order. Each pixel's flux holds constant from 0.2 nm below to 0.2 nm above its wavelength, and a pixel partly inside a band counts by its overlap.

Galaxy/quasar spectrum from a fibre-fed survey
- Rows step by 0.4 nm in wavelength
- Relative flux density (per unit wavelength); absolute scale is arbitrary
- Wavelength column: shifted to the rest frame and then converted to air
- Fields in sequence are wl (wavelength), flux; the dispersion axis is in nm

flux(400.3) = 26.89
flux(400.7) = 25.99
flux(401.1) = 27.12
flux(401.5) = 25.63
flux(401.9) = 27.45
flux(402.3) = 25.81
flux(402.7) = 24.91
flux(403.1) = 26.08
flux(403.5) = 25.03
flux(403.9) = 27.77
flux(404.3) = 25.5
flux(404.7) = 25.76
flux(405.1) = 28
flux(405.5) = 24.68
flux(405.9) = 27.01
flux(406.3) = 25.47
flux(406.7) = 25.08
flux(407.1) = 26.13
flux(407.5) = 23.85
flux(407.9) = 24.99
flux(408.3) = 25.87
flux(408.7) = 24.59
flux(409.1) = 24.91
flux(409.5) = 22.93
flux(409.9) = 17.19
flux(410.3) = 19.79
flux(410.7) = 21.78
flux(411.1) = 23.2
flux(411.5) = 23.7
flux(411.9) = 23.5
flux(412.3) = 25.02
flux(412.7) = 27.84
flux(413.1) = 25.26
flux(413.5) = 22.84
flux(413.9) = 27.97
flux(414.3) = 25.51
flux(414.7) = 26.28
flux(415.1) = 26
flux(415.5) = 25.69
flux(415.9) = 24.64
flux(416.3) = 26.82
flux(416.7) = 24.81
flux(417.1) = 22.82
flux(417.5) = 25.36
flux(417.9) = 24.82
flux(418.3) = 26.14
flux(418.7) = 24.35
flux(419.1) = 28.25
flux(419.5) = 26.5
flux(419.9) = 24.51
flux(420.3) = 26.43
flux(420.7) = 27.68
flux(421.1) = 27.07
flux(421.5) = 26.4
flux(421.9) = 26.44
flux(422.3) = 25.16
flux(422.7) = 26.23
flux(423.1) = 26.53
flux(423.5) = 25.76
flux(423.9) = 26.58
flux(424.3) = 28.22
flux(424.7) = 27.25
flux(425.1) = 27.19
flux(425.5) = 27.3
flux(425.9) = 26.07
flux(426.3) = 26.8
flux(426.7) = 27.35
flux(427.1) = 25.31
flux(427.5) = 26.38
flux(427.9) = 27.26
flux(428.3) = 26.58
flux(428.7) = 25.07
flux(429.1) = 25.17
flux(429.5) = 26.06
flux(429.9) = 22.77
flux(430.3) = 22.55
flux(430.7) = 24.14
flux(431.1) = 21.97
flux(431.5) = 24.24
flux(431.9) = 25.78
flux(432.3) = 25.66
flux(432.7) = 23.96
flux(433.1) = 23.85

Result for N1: -22.5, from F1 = 1.84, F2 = 24.4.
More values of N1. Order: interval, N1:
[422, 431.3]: -24.8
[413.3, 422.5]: -24.1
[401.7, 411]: -23.0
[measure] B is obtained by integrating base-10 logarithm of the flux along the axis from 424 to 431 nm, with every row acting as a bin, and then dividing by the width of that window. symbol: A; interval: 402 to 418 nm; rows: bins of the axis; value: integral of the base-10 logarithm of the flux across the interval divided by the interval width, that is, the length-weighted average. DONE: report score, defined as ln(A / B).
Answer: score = -0.013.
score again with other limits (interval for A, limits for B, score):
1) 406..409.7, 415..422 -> -0.011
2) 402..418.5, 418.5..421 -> -0.017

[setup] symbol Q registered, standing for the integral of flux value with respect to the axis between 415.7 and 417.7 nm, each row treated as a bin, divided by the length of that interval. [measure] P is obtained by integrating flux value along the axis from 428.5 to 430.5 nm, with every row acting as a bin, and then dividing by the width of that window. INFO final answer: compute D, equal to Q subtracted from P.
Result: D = -0.6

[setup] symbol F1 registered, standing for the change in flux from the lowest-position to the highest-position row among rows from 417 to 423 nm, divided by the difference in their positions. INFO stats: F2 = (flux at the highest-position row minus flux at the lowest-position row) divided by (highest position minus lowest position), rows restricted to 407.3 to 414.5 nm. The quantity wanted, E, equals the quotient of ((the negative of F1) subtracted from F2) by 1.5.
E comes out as 0.6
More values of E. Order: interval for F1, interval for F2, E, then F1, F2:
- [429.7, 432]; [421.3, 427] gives 1.1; 1.5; 0.18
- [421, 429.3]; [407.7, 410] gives -2.8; -0.2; -3.90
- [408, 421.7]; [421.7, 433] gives -0.1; 0.0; -0.23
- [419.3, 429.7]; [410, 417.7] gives 0.5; 0.0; 0.77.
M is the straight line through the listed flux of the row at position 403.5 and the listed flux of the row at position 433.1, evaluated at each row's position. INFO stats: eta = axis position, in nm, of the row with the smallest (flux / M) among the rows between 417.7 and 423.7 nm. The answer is 418.7 nm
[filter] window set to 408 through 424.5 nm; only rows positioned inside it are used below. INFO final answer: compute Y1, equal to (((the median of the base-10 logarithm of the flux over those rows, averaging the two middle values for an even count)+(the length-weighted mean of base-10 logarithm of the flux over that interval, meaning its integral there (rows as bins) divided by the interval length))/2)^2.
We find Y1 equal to 1.97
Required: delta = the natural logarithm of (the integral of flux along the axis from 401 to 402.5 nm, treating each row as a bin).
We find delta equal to 3.68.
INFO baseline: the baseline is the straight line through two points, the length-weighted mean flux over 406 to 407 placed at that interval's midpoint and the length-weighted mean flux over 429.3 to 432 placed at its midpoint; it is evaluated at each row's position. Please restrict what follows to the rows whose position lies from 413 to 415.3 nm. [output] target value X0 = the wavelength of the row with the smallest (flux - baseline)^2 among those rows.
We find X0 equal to 413.1 nm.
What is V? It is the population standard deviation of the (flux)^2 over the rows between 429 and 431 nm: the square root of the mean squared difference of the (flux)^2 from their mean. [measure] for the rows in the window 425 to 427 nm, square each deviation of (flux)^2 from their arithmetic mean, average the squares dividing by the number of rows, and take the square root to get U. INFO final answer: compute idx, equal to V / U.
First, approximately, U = 25.5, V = 66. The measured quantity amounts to 2.6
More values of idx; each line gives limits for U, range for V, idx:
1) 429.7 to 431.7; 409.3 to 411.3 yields 2.2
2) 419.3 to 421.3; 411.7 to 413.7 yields 1.6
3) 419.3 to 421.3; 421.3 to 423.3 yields 0.5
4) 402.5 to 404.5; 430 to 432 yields 1.2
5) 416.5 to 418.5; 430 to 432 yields 1.2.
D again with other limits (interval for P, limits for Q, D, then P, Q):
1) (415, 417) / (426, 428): -1.1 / 25.4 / 26.6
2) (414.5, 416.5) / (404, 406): -0.3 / 25.9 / 26.2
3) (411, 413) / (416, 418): -0.2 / 24.8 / 24.9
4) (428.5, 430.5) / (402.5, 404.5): -1.5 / 24.3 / 25.9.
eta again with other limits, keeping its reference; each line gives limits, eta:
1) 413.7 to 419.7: 417.1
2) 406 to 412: 409.9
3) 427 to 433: 431.1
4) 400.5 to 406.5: 405.5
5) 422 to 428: 422.3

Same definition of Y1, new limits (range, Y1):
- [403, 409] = 1.98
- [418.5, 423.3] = 2.02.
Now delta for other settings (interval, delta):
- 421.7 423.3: 3.73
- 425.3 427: 3.82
